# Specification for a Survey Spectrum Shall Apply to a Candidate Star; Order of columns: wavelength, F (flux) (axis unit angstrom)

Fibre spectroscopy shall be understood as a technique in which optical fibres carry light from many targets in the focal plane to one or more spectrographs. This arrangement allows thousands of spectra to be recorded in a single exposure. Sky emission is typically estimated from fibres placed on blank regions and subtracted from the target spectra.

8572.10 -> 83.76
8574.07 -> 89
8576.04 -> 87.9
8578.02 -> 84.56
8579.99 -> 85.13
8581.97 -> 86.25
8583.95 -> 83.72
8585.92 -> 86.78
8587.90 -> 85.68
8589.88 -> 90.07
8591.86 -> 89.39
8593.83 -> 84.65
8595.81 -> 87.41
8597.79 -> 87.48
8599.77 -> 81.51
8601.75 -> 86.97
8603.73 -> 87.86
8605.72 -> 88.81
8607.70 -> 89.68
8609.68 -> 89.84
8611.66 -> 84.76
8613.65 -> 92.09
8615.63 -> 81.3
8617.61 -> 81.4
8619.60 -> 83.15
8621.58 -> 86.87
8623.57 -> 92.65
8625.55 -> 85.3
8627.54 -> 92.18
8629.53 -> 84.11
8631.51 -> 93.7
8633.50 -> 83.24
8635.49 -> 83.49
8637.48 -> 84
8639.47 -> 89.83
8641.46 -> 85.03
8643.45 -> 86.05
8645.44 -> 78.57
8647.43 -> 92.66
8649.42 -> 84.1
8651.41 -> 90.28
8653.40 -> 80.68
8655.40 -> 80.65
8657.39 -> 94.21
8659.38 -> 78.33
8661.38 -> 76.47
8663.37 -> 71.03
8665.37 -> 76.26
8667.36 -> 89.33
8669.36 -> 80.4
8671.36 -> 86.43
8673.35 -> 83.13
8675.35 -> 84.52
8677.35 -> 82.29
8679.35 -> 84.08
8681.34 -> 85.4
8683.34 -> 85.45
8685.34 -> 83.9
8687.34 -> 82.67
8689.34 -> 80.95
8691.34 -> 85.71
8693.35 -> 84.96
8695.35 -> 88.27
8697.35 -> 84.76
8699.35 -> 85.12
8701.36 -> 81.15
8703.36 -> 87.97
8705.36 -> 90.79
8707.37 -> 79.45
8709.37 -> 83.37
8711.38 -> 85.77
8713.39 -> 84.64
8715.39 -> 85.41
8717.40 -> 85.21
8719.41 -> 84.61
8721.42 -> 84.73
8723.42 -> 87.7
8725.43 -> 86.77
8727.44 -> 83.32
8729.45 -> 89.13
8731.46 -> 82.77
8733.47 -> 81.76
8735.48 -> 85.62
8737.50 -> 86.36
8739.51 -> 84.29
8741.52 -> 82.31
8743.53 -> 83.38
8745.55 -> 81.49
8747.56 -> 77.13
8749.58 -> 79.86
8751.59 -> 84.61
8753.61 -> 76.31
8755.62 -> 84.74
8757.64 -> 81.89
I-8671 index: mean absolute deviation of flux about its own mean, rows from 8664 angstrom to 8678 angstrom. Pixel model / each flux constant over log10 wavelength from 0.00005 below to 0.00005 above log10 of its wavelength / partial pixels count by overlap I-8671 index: 3.1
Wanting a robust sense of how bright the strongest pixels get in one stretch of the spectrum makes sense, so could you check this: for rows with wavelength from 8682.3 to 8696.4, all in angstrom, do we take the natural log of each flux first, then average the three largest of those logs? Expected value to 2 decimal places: 4.46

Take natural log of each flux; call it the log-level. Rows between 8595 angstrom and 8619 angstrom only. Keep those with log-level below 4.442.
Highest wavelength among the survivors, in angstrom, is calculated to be 8617.61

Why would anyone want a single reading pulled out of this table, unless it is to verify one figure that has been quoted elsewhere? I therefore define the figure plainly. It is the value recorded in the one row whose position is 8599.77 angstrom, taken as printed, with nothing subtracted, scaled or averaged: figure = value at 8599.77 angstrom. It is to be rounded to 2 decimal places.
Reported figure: 81.51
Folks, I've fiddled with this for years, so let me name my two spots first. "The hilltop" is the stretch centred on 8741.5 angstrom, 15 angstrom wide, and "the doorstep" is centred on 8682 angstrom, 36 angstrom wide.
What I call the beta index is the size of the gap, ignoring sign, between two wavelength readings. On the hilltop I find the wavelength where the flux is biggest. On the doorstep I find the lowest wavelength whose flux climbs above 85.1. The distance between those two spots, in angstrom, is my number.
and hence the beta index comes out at 70.1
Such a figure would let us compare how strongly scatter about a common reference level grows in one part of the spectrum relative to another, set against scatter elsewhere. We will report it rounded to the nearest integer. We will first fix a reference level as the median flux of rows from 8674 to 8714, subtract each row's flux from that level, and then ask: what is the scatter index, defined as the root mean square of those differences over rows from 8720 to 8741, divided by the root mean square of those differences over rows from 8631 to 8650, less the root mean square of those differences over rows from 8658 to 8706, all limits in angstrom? -4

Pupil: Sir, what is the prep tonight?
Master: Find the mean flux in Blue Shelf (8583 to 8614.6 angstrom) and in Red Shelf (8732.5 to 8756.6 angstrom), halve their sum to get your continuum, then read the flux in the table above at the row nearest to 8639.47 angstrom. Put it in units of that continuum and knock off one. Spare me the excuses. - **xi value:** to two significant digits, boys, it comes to 0.059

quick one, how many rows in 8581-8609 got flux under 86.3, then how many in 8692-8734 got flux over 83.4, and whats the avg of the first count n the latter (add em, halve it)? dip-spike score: 10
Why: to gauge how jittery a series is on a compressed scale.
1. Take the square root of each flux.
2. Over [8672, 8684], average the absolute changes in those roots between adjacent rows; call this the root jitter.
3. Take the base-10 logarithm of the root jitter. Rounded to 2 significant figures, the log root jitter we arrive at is -1.1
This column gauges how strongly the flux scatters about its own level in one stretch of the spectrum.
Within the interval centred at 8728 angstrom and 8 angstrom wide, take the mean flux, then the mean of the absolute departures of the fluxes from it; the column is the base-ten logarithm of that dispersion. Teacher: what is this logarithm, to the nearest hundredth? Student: 0.39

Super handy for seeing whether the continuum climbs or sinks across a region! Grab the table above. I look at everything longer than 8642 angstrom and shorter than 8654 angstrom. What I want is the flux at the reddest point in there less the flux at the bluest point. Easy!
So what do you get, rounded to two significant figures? -5.4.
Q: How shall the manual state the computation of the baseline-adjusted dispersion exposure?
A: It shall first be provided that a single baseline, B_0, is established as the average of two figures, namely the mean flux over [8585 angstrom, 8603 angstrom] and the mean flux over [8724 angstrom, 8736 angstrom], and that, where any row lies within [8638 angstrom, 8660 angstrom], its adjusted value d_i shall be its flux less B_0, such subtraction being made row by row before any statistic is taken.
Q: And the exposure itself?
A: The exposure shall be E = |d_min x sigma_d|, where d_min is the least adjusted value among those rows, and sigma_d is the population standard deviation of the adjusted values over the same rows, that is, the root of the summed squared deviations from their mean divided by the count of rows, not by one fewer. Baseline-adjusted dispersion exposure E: 40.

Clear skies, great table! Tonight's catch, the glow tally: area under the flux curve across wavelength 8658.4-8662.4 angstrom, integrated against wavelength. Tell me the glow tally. 309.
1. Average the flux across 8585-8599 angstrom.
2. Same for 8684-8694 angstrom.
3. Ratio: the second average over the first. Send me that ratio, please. 0.96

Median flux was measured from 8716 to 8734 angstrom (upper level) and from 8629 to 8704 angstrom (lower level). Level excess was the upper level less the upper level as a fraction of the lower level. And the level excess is 83.7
